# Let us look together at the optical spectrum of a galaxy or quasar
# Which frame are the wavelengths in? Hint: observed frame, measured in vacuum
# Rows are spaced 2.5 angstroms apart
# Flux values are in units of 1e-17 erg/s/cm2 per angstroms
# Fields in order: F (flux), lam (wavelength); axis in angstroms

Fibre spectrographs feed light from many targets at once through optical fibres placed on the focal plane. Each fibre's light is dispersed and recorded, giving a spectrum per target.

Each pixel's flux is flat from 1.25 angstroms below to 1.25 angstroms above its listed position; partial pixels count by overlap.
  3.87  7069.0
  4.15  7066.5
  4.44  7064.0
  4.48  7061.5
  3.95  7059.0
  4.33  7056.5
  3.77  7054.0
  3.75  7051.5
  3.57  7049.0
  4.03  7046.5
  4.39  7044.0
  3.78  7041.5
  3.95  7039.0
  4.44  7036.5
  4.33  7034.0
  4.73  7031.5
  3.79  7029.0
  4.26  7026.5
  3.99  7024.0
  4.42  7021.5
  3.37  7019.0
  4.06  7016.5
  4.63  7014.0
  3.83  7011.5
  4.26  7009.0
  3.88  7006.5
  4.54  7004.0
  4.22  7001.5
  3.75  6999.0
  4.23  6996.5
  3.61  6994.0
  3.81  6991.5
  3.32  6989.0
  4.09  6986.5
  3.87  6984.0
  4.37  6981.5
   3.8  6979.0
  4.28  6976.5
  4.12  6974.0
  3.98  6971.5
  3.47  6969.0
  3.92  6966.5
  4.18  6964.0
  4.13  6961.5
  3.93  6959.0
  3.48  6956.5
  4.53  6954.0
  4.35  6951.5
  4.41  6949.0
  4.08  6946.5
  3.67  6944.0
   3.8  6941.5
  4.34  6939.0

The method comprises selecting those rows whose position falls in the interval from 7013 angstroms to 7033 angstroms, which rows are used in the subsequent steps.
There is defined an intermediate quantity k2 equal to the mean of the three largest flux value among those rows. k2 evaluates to 4.59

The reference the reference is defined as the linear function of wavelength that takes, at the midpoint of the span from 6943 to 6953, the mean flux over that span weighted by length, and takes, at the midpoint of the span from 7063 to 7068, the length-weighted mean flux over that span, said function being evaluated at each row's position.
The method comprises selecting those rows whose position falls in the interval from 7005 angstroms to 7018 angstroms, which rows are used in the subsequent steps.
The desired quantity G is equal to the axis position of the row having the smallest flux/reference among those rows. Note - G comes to 7011.5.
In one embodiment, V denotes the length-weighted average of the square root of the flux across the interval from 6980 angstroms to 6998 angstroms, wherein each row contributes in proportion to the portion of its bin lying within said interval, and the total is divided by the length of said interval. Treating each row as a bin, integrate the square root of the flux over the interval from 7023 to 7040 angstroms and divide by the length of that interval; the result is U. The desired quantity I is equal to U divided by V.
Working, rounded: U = 2.05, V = 1.97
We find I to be 1.04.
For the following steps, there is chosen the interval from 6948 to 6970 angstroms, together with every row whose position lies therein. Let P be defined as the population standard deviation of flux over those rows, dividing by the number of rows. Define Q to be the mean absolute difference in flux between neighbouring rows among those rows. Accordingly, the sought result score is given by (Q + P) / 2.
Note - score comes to 0.349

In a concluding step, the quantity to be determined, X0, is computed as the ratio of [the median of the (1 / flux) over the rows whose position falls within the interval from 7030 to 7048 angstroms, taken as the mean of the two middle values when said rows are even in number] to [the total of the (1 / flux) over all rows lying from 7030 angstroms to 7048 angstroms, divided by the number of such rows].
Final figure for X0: 0.973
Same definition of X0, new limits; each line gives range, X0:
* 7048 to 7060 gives 1.023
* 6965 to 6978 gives 0.988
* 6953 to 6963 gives 0.989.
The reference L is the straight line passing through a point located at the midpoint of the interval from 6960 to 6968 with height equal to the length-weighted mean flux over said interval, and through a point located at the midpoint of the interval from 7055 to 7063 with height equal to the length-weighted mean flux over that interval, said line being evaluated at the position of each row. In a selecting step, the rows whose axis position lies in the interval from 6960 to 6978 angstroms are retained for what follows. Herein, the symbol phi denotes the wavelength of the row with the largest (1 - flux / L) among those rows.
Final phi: 6969.0 angstroms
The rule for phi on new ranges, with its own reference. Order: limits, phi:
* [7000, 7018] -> 7011.5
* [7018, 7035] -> 7019.0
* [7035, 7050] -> 7049.0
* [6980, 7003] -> 6989.0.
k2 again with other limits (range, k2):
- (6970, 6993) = 4.26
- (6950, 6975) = 4.35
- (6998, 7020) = 4.48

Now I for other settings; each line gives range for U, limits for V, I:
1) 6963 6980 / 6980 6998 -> 1.01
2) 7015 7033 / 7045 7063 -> 1.01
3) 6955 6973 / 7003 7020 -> 0.98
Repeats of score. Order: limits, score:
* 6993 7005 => 0.407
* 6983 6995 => 0.340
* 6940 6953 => 0.262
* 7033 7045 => 0.304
